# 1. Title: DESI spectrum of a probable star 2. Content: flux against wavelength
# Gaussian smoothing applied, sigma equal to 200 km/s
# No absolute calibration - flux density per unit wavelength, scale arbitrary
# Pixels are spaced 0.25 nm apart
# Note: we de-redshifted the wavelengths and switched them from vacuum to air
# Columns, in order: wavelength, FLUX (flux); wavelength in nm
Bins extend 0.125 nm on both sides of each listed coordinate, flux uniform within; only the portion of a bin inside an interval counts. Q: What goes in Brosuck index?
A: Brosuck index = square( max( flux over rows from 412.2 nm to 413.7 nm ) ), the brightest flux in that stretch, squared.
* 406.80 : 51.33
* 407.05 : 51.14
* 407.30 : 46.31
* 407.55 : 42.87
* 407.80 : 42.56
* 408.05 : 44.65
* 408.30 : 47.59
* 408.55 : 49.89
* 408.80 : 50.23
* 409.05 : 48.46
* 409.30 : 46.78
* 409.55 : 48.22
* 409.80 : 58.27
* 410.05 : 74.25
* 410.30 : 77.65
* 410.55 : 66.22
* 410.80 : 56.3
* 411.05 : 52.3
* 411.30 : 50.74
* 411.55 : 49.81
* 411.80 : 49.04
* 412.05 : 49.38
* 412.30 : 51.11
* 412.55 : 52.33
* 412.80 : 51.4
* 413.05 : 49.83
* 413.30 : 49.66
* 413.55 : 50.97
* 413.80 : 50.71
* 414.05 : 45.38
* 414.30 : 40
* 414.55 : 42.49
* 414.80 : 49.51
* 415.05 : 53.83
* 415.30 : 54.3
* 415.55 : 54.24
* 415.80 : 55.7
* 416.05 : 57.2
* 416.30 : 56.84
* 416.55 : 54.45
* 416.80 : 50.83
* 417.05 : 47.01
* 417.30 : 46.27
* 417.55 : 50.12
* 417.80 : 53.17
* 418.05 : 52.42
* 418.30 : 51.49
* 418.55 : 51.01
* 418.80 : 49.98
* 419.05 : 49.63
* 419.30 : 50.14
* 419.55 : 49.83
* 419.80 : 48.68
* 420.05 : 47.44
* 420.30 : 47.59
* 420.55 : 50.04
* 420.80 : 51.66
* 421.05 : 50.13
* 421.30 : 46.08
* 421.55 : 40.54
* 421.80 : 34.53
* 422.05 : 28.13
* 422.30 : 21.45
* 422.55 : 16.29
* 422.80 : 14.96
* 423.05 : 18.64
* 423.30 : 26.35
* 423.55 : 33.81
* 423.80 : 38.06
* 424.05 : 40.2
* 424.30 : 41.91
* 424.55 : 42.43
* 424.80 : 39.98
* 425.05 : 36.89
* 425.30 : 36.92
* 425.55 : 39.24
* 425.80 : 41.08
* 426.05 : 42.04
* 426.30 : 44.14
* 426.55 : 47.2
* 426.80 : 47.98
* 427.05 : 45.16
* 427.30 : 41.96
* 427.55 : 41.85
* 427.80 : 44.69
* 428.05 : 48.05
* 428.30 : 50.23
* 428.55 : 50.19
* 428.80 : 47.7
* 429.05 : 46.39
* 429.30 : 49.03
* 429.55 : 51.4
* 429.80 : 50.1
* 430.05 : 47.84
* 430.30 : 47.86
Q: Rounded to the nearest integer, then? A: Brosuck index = 2738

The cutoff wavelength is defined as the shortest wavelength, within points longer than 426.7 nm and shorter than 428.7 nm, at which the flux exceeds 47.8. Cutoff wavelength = 426.80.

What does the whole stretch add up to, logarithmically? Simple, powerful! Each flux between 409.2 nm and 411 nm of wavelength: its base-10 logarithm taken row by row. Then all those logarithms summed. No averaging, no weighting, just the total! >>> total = 12.5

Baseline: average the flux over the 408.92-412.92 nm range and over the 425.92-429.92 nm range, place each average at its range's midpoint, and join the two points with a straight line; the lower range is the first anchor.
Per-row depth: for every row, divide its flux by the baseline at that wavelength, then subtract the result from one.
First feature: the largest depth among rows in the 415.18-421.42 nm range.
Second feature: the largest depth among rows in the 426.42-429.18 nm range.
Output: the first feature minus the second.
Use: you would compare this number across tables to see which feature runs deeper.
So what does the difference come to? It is 0.0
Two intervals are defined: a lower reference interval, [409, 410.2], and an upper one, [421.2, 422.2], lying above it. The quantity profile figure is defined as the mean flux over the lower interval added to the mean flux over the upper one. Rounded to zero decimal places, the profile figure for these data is 93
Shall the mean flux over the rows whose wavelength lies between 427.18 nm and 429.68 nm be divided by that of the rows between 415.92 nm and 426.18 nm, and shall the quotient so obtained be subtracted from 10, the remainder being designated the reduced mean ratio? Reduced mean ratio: 8.9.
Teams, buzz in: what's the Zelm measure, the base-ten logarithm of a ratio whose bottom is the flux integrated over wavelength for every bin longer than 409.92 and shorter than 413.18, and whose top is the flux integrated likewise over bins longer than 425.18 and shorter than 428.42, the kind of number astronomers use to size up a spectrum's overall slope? -0.11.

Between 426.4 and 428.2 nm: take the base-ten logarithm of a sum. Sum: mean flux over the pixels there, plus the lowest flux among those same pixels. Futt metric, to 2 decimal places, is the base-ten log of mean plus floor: 1.94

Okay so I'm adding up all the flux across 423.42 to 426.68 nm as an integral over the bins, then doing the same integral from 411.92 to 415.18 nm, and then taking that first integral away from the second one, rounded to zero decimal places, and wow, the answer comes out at 28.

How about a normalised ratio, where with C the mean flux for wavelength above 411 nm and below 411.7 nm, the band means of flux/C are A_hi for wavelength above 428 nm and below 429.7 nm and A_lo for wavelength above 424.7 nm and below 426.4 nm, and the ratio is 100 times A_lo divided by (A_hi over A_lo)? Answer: 64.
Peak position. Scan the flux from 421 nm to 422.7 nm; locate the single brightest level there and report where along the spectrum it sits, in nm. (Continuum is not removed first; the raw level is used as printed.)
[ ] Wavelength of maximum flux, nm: 421.05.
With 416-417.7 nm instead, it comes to 416.05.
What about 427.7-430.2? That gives 429.55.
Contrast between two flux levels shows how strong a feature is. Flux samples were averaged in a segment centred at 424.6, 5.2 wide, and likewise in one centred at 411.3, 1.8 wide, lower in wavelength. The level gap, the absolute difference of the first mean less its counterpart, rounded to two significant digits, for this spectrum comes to 18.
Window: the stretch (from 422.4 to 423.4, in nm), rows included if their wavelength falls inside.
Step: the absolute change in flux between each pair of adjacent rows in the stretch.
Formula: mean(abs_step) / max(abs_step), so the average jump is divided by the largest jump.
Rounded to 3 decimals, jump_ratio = 0.550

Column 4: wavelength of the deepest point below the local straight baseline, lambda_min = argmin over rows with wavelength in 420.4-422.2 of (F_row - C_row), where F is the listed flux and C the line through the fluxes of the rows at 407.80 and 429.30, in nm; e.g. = 422.05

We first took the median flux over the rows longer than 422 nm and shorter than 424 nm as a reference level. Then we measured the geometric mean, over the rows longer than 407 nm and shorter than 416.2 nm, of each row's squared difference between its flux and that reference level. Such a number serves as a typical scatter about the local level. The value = 724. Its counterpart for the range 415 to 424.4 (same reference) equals 339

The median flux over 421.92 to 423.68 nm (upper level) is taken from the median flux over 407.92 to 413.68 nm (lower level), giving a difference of 29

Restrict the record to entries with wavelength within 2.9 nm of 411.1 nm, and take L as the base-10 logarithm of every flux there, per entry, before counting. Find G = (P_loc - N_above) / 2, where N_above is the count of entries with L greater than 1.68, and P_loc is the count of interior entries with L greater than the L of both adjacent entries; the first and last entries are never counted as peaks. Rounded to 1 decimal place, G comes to -8.5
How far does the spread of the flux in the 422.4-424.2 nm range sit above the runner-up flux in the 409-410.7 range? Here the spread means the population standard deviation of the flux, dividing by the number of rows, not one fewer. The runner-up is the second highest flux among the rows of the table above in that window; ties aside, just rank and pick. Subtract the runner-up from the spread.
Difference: -64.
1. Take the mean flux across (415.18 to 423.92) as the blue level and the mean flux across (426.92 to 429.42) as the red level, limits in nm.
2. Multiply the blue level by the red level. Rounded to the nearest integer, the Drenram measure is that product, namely 2059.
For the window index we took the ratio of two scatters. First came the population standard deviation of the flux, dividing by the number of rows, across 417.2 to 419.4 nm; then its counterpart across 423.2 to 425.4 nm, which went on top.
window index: 2.5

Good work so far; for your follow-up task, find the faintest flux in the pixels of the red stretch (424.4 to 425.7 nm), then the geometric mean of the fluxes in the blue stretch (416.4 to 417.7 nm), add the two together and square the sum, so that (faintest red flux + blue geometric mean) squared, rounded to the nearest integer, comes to 7489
